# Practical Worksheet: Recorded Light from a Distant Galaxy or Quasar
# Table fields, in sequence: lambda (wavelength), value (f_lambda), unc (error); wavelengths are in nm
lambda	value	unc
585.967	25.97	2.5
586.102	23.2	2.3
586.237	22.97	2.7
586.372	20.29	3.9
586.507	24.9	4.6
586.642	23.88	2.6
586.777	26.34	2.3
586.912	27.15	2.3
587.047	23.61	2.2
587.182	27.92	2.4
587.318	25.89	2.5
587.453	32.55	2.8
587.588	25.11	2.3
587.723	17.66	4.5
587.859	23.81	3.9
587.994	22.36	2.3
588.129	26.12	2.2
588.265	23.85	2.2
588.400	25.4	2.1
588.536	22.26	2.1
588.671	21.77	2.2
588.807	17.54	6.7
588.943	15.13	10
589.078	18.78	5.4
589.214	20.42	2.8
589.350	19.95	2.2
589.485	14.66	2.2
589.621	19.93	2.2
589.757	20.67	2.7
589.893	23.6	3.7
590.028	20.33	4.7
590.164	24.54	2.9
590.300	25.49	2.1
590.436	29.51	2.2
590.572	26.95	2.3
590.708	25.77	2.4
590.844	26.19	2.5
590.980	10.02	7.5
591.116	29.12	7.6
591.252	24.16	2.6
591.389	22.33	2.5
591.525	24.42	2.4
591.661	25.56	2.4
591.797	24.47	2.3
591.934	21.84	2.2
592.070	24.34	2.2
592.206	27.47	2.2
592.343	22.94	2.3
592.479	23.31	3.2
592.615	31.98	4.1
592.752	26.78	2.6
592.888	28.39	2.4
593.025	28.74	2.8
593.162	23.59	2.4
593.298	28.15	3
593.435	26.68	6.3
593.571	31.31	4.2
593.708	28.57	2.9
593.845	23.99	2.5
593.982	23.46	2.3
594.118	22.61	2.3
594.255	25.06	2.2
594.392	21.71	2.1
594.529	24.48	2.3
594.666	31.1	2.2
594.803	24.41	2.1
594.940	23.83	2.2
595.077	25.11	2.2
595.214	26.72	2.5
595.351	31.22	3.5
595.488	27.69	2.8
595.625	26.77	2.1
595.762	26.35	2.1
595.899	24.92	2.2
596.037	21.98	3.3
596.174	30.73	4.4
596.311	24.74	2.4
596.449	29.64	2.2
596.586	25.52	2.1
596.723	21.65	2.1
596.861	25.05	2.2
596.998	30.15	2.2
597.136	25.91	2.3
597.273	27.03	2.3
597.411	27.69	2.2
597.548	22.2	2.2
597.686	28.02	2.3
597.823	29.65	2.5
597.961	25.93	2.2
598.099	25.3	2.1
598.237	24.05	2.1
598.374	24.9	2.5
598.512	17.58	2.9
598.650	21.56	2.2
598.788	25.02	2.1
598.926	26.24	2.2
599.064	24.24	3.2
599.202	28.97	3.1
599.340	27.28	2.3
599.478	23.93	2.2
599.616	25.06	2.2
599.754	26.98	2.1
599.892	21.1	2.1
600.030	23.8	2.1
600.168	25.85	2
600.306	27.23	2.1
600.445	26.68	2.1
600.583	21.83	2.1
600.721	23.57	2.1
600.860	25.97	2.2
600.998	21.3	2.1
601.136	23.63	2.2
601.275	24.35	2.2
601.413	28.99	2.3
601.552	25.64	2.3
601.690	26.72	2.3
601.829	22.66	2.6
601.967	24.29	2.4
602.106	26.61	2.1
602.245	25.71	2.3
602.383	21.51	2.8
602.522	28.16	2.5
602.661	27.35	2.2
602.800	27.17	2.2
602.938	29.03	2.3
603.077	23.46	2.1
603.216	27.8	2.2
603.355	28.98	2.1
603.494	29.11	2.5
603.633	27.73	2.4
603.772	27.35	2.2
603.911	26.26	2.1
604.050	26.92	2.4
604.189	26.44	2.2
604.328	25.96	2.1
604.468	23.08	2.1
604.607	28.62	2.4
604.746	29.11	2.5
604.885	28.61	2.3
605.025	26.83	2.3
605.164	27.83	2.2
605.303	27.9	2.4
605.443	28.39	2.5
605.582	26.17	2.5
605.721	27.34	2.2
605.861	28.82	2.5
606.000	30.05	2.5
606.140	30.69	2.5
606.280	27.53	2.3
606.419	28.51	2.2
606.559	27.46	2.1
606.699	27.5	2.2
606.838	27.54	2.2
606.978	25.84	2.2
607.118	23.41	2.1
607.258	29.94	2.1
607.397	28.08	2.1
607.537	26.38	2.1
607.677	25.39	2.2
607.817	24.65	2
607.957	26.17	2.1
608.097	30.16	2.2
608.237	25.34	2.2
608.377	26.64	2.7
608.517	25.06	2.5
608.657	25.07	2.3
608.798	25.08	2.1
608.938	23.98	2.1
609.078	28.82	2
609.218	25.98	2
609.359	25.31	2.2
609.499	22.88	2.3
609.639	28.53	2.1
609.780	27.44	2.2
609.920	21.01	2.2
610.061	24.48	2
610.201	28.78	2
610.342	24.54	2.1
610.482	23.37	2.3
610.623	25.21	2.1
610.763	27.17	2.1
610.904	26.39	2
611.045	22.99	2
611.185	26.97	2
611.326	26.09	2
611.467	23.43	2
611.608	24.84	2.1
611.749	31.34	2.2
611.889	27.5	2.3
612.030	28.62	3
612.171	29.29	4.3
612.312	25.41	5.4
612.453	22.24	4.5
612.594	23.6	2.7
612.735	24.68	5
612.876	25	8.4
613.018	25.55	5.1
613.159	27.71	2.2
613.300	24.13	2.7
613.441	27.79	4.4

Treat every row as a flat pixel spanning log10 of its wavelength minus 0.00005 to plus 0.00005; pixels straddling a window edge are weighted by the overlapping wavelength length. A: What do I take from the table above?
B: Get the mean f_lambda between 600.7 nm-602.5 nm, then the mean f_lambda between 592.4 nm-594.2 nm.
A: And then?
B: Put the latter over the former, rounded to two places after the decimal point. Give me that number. 1.08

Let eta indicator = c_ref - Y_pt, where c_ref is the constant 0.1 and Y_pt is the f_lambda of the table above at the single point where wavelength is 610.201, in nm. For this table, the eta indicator -28.7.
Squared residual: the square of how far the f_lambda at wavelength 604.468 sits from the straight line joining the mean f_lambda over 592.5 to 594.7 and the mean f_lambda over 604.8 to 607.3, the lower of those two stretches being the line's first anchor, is 21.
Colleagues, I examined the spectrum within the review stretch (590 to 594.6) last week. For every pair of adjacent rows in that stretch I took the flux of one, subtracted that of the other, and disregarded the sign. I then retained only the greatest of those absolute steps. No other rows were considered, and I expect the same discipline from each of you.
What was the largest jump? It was 19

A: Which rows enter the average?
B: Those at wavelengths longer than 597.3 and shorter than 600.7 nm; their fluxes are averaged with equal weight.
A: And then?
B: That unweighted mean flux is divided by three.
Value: 8.3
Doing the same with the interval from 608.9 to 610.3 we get 8.6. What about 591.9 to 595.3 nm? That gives 8.6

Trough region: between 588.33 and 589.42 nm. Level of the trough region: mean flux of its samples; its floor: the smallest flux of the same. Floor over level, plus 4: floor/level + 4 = 4.75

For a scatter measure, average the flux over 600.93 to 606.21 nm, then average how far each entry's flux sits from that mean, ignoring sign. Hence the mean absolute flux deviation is 1.8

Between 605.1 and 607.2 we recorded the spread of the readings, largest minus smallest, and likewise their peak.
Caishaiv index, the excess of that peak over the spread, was 23.4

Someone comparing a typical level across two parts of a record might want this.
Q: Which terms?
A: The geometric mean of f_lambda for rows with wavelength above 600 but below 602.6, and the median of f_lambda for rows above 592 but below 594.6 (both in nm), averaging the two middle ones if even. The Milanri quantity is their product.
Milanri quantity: 623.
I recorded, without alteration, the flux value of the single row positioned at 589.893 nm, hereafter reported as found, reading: 23.6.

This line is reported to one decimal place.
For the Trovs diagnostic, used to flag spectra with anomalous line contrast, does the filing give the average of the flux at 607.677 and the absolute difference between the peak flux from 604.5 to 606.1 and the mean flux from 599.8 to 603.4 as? 15.0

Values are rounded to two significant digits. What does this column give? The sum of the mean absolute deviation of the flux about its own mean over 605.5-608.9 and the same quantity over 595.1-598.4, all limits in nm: 3.7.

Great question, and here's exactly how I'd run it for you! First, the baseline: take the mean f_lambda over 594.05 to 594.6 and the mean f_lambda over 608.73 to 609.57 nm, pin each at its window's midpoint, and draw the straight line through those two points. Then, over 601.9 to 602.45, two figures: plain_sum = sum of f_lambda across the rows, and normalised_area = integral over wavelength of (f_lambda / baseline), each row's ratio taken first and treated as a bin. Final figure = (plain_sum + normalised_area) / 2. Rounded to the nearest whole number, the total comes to 49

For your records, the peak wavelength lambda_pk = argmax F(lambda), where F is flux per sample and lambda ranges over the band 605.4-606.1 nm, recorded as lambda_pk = 606.000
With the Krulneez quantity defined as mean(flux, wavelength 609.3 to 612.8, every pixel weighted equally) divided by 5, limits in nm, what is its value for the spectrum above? 5.14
